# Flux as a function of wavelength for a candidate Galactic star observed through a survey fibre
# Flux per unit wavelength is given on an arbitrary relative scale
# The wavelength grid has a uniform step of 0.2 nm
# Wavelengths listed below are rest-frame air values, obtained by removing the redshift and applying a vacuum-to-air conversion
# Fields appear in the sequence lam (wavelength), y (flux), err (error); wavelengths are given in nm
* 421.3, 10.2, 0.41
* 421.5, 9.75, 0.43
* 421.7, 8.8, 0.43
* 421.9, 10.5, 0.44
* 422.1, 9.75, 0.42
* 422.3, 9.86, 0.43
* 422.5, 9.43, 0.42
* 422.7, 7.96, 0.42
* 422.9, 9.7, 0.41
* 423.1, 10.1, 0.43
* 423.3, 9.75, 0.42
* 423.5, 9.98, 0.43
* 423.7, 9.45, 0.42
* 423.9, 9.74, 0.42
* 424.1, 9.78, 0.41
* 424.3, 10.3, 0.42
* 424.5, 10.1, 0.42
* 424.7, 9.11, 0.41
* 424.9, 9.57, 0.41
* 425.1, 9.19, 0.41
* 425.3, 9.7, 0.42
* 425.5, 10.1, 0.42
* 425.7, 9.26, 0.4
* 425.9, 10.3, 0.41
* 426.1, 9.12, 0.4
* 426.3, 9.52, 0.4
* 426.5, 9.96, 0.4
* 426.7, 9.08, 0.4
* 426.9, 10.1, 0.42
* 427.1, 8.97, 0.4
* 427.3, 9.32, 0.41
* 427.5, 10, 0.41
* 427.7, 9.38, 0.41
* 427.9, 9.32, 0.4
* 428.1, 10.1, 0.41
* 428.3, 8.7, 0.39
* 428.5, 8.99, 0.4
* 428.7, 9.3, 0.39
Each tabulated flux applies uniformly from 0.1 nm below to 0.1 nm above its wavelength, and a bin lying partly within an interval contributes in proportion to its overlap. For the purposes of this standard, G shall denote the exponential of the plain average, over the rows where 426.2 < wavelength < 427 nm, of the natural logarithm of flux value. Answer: 9.7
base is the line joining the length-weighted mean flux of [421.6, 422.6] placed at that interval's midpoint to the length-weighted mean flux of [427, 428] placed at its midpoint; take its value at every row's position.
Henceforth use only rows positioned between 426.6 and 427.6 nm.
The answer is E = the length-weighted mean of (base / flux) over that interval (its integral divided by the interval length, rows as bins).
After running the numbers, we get 0.99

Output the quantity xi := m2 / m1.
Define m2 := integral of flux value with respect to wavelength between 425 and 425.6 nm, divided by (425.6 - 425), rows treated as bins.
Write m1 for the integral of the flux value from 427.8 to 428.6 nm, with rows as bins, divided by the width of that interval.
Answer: 1.04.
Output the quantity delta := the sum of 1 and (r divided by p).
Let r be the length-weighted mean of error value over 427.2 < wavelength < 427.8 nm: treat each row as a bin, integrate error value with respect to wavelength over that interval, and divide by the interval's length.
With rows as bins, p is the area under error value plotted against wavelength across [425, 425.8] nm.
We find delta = 2.2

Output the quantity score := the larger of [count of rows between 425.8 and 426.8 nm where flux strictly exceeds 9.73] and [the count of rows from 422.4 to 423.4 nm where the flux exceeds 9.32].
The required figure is 4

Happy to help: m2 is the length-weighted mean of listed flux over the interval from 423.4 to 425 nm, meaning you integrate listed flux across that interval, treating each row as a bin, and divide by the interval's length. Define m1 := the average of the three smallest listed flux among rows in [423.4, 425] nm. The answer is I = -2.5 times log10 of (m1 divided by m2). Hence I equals 0.043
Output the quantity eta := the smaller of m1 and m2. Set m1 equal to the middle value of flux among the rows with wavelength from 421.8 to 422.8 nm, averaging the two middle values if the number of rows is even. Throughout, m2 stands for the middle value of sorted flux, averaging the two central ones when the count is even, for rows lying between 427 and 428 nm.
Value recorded 9.32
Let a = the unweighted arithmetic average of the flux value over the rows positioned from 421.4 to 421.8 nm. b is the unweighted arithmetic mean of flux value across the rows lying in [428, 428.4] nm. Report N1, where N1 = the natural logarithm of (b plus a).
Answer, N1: 2.93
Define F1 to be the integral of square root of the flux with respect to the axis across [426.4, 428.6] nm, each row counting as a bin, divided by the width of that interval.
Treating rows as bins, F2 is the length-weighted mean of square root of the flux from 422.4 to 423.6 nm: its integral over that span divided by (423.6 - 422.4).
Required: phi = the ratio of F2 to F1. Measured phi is 1.00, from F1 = 3.07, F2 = 3.078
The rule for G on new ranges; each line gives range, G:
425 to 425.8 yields 9.6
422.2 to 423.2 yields 9.4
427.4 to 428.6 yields 9.4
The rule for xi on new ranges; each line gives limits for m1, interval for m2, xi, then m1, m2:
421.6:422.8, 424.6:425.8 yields 1.01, 9.4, 9.5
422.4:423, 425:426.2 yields 1.06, 9.0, 9.6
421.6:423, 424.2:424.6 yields 1.08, 9.4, 10.2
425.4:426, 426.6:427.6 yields 0.96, 9.9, 9.5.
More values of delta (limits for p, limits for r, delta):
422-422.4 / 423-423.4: 3.5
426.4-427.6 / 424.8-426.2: 1.8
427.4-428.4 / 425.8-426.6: 2.0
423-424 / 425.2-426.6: 2.0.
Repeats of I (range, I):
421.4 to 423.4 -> 0.099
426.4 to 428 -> 0.046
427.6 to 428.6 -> 0.035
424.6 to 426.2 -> 0.047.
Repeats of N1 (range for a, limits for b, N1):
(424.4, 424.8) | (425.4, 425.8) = 2.96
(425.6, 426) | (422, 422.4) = 2.97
